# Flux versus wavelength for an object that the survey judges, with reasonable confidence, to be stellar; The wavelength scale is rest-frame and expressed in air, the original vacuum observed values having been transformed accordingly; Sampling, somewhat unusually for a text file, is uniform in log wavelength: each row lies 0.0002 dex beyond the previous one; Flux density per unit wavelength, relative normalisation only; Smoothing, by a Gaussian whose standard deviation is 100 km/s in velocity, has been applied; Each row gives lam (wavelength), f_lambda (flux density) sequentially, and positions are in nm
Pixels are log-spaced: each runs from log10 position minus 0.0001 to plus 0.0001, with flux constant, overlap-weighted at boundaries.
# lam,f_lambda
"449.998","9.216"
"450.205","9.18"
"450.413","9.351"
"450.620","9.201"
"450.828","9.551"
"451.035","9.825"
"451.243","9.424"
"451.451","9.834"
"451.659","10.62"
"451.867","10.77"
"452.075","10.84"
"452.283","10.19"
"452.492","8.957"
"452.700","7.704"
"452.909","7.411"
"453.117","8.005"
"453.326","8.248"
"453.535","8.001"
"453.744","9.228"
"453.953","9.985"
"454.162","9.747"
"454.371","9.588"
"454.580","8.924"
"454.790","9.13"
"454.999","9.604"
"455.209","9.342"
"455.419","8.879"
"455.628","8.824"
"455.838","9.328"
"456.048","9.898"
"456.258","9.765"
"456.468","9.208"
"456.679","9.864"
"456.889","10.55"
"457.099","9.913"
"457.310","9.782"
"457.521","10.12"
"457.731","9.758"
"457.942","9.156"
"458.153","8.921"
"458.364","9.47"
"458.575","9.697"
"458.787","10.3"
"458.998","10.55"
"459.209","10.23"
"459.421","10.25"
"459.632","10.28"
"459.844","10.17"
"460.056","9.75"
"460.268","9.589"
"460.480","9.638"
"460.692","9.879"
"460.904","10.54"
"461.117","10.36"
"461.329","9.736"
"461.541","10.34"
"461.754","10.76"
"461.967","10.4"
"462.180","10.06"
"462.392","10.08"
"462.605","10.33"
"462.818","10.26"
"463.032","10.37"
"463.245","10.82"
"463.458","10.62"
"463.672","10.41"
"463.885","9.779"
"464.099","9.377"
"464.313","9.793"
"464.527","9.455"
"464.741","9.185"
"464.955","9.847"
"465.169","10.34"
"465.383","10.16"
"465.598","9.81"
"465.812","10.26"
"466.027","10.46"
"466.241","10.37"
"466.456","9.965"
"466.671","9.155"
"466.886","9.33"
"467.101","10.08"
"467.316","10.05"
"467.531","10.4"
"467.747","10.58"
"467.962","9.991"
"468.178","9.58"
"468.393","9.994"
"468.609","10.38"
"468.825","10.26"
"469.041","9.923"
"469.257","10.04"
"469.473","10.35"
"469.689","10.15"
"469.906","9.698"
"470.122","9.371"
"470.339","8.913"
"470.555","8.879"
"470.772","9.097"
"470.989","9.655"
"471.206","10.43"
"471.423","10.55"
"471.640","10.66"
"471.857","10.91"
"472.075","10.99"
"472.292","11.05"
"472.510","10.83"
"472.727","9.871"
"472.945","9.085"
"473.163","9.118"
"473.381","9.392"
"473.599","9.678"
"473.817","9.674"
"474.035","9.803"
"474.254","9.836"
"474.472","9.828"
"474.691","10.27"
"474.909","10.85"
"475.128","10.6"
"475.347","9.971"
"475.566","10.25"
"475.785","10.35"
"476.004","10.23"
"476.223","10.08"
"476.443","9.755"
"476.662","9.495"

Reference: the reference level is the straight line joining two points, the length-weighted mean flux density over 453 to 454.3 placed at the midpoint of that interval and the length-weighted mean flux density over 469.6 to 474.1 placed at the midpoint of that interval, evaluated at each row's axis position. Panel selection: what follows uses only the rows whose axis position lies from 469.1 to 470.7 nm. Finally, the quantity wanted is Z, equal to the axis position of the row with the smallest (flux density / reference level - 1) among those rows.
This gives 470.555 nm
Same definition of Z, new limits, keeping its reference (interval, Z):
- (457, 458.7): 458.153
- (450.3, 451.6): 450.620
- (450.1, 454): 452.909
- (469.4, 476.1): 470.555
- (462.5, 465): 464.741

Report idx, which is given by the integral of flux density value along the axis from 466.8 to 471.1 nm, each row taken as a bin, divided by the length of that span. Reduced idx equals 9.8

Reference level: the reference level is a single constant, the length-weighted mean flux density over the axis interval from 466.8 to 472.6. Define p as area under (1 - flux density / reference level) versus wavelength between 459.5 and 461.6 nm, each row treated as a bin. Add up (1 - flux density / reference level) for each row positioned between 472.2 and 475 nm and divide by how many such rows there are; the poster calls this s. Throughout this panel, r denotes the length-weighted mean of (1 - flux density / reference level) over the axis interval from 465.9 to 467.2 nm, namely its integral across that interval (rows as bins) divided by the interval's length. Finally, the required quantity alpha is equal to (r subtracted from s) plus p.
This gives 0.01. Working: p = 0.01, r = 0.02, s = 0.013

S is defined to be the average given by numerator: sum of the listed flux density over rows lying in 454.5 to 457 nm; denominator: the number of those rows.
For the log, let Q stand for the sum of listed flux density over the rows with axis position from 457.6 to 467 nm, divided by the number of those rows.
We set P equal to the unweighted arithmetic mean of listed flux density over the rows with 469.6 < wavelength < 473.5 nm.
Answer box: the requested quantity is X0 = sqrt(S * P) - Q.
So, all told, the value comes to -0.32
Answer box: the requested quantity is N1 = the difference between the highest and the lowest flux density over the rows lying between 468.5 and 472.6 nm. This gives 2.17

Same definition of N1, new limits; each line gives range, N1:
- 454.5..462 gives 1.94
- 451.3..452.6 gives 1.88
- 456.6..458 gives 1.39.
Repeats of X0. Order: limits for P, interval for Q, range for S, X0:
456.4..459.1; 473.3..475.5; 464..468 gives -0.13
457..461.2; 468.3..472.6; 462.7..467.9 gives -0.13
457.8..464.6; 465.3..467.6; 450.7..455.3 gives -0.33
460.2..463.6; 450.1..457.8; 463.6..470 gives 0.68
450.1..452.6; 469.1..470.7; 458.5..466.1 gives 0.33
